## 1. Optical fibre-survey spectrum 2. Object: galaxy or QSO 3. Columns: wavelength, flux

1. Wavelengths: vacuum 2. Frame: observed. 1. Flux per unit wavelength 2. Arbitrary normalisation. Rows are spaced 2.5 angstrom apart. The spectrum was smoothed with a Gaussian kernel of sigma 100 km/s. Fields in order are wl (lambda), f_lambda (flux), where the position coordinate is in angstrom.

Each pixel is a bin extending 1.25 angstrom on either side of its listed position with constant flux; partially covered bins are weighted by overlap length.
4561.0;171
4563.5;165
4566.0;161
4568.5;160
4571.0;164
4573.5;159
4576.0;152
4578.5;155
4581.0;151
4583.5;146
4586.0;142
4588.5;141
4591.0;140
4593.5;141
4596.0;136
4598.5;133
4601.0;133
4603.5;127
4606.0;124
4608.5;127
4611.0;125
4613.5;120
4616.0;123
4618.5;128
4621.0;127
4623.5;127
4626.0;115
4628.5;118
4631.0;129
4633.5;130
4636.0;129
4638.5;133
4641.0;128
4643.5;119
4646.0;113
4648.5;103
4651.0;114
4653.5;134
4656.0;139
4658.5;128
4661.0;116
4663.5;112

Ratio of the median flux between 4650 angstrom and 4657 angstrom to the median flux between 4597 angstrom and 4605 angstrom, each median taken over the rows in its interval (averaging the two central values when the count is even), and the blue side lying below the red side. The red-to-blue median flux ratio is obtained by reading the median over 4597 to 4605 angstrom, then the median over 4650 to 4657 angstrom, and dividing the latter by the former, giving 1.01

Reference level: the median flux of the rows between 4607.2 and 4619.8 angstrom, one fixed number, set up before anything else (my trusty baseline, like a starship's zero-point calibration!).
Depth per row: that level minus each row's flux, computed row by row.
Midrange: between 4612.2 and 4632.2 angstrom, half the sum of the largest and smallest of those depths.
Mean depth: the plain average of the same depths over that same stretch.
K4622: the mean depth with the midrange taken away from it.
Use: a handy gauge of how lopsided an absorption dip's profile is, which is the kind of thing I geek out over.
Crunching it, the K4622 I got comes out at -1.4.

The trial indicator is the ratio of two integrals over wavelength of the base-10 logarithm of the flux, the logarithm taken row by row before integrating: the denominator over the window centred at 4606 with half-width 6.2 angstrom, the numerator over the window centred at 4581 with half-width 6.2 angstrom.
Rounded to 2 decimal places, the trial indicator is 1.03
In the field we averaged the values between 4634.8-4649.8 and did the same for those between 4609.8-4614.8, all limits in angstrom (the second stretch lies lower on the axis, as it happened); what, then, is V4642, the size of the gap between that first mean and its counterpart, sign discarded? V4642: 1.7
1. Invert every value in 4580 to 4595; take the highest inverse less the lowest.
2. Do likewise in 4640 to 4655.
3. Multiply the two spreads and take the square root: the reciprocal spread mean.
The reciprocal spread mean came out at 0.0011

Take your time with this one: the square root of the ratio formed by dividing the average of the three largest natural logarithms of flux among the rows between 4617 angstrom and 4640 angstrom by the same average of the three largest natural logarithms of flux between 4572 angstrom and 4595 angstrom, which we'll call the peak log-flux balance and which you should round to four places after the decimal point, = 0.9827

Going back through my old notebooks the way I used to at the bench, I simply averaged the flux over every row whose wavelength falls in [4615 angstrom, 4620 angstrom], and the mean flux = 126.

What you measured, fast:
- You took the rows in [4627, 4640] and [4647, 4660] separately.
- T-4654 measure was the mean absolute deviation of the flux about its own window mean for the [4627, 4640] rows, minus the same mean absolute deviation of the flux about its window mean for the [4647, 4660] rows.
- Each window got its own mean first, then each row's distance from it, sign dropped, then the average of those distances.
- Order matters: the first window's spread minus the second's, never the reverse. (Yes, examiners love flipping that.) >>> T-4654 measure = -8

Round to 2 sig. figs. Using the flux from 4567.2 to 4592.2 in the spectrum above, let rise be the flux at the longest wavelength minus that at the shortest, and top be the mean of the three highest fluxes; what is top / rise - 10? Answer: -18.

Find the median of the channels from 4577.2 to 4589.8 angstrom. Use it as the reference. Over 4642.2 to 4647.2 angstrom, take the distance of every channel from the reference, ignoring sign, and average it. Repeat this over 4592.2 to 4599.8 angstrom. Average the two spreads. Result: 20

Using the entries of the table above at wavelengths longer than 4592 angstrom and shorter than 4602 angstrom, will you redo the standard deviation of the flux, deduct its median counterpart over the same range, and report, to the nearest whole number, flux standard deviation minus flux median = -131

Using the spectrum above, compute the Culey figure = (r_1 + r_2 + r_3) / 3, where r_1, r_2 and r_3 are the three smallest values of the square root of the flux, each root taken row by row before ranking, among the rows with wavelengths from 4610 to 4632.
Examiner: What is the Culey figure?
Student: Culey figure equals 10.8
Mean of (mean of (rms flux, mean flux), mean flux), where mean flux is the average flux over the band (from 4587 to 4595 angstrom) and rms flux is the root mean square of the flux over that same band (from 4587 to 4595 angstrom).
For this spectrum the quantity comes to 141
